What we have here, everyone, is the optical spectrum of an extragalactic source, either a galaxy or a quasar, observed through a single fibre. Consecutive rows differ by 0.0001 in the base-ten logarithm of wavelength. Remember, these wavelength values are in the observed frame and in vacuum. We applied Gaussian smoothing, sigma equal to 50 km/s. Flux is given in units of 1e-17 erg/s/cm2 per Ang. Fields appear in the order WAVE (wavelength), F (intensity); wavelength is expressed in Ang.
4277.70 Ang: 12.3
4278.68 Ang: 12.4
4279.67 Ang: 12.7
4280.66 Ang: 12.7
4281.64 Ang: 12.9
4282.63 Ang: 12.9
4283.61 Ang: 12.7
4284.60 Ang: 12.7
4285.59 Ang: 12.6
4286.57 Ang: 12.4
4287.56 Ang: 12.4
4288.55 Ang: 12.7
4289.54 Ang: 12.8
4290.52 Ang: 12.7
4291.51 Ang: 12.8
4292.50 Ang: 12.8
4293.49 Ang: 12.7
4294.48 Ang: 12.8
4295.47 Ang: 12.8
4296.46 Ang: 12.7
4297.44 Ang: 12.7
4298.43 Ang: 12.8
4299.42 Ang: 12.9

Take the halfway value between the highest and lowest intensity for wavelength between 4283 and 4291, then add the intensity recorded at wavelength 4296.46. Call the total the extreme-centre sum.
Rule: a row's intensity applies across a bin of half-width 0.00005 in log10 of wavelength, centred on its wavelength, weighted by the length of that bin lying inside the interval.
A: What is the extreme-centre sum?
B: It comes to 25.3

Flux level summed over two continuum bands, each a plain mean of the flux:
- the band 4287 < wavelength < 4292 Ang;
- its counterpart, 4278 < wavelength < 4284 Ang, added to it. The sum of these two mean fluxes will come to 25.4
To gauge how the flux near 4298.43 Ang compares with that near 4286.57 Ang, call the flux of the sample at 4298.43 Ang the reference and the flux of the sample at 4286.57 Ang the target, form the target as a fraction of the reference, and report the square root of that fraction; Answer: 0.98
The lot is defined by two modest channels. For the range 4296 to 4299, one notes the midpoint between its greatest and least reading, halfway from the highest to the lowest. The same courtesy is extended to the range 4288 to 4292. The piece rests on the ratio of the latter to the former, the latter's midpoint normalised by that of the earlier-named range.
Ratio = 1.00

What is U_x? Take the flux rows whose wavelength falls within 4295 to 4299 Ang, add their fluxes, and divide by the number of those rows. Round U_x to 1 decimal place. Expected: 12.8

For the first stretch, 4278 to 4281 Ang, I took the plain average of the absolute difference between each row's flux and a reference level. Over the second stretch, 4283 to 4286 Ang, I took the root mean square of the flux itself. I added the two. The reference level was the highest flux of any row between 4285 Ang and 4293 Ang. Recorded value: 12.9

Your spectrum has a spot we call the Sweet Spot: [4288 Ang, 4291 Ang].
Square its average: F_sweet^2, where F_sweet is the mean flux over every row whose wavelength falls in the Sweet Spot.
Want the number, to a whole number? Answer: 162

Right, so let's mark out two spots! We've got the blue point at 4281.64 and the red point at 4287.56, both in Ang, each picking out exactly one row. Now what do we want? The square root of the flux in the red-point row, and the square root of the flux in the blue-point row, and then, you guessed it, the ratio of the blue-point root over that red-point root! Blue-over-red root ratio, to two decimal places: 1.02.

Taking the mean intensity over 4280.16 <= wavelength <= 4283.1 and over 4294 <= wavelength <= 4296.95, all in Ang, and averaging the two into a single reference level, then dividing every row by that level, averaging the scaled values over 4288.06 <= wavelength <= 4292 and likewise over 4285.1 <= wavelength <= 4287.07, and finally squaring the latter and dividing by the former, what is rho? 0.96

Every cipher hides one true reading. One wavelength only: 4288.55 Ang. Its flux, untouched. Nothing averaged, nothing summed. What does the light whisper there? 12.7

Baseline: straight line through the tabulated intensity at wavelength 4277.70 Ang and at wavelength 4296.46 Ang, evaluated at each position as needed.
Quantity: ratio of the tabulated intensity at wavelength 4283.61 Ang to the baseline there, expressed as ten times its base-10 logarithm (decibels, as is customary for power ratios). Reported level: 0.095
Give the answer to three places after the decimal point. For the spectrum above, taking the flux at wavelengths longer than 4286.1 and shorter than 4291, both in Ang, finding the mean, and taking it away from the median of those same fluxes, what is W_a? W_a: 0.100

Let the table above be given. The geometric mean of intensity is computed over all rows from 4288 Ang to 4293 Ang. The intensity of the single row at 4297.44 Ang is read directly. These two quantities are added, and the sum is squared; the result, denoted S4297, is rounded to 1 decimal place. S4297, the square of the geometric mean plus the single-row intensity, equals 648.2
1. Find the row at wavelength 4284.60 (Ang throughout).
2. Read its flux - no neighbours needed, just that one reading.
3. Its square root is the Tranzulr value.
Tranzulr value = 3.56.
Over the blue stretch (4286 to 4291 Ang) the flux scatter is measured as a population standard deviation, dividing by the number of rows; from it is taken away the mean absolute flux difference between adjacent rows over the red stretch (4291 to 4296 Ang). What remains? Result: 0.117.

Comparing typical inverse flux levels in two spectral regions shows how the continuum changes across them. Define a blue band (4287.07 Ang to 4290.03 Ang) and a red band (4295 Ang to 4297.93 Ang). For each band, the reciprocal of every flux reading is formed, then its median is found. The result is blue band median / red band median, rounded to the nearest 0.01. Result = 1.00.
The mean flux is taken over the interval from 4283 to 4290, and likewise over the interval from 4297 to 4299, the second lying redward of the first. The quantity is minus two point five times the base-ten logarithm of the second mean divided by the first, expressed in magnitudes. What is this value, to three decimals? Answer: -0.012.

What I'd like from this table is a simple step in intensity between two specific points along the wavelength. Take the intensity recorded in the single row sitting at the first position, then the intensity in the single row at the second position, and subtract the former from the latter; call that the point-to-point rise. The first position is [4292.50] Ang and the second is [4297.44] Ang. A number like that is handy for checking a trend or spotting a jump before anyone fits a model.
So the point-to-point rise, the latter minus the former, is -0.10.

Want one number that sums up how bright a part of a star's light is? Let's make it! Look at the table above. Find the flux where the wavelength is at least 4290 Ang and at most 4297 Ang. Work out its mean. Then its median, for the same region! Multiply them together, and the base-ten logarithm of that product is 2.21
